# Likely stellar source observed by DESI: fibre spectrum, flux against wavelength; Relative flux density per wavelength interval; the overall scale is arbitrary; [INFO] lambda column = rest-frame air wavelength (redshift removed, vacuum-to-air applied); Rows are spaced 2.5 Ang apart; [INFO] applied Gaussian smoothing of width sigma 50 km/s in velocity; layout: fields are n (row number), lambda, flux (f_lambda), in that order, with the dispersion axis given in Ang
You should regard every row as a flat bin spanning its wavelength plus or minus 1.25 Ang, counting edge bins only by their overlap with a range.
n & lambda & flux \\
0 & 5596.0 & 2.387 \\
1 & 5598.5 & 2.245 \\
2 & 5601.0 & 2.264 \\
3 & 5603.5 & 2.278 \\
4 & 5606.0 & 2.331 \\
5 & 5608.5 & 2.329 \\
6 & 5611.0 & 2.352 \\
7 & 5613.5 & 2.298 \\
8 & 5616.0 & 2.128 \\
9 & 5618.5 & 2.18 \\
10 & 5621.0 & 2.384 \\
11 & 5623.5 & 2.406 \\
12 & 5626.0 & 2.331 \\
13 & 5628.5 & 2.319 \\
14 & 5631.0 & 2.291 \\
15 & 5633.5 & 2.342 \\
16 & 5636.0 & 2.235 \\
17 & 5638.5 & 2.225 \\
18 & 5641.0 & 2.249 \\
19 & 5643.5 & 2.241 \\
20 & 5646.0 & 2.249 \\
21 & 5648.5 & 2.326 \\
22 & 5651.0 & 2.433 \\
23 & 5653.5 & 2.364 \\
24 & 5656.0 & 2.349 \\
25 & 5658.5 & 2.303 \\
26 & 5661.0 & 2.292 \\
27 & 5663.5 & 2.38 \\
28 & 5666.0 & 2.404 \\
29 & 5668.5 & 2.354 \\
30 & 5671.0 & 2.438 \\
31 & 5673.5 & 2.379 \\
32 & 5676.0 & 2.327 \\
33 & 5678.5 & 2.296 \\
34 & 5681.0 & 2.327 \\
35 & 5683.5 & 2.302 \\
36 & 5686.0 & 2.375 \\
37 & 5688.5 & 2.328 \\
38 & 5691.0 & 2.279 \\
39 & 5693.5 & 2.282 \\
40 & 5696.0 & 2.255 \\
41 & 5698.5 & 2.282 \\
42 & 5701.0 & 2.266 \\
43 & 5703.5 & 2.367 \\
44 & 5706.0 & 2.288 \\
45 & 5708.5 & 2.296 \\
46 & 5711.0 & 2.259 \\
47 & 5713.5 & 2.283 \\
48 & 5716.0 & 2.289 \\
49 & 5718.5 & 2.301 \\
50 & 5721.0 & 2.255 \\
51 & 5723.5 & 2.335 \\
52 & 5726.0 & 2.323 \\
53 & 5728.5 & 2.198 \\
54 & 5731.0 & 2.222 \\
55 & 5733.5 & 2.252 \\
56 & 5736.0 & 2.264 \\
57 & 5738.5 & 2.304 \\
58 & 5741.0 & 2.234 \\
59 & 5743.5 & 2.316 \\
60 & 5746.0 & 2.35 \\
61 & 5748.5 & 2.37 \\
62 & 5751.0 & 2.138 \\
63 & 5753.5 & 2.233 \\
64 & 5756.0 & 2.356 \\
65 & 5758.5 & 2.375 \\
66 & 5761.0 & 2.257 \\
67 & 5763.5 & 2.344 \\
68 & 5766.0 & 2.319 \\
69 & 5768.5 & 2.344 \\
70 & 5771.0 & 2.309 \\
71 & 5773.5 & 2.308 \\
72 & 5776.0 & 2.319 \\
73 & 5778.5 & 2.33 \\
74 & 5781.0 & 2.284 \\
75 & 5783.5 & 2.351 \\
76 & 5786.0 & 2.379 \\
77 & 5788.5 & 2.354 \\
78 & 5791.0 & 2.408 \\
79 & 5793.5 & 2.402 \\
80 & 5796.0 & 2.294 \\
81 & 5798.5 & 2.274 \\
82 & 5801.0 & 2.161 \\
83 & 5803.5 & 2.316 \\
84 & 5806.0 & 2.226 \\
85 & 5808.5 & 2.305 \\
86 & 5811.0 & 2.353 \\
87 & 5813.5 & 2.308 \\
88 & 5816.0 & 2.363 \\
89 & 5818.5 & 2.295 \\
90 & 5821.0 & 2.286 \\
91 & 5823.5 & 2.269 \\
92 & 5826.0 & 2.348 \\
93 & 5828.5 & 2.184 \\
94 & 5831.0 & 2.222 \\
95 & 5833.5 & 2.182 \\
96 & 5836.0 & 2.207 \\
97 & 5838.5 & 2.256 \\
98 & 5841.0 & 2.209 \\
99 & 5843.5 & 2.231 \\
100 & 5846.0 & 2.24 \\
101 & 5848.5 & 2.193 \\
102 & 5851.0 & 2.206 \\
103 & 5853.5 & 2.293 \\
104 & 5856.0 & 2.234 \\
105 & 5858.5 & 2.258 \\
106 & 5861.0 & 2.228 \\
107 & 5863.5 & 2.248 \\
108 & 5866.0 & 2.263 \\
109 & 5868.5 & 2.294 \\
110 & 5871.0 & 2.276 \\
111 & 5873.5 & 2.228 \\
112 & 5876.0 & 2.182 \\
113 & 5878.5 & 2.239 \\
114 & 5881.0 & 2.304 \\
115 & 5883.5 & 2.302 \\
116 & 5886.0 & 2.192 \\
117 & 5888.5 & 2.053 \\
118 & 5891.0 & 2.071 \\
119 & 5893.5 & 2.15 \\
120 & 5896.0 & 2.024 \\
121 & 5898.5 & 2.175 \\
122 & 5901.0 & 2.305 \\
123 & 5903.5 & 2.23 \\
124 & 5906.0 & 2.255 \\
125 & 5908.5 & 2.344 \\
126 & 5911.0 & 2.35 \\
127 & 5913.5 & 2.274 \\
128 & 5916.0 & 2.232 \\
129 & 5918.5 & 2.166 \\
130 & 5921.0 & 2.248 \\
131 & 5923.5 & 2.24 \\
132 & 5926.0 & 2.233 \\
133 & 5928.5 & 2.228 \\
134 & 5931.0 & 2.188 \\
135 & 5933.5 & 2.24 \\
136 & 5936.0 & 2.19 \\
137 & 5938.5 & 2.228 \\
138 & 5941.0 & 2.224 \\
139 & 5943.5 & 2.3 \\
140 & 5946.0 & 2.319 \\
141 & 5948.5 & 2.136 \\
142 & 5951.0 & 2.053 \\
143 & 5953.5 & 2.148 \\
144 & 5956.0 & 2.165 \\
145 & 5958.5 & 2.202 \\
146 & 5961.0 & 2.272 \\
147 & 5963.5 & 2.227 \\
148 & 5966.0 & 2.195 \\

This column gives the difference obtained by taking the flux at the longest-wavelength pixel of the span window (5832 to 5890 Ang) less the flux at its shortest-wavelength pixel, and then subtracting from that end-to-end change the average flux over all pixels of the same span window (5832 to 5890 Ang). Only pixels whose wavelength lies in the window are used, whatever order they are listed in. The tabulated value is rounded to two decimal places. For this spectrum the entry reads -2.36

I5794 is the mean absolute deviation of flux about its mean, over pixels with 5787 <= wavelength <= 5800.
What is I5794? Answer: 0.050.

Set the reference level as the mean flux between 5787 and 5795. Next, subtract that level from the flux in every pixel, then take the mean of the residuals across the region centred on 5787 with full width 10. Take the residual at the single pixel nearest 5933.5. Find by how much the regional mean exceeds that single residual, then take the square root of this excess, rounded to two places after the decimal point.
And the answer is 0.36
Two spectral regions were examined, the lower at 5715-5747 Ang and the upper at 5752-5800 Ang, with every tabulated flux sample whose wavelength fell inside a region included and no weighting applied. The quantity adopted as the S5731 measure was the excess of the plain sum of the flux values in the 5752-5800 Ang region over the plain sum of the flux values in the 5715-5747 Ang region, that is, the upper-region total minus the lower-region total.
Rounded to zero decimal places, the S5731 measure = 15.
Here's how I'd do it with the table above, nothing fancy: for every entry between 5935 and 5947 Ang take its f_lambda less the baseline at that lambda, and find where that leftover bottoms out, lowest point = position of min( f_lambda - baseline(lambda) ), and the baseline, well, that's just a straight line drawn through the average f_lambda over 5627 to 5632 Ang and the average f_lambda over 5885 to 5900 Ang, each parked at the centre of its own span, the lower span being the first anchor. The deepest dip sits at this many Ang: 5936.0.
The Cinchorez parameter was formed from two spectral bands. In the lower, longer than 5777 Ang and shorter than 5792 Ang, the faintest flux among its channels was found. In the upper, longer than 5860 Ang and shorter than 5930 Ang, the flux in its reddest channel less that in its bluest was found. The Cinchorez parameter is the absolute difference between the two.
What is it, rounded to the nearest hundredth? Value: 2.28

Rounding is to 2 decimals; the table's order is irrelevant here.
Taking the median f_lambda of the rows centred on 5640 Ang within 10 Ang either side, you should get 2.25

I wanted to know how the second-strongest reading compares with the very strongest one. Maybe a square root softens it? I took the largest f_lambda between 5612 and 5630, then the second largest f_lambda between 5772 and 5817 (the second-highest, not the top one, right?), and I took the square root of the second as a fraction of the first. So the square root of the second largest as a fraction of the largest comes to 1.00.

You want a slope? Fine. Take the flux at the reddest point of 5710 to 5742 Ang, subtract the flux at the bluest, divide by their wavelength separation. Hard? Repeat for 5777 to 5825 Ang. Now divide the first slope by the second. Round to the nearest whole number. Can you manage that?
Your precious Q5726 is 1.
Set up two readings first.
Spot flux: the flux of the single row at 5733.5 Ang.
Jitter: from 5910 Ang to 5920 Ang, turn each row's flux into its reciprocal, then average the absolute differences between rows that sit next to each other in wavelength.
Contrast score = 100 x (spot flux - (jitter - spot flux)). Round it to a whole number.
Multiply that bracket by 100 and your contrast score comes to 449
